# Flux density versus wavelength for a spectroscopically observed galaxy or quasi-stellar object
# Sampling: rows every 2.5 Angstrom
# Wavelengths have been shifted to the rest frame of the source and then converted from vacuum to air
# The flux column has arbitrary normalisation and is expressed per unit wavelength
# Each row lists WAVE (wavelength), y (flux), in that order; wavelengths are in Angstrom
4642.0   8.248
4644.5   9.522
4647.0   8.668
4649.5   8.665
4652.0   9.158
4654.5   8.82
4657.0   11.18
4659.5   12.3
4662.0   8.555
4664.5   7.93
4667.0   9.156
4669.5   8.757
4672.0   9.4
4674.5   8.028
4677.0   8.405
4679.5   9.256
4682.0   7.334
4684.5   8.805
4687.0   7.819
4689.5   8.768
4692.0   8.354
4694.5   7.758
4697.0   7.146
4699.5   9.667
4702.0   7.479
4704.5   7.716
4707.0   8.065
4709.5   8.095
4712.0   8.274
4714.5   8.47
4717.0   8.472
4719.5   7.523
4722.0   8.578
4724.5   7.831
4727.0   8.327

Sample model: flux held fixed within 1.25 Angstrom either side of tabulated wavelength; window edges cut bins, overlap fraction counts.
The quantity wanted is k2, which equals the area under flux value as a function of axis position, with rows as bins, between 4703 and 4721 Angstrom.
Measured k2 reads 146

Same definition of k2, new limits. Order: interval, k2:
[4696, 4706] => 80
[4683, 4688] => 41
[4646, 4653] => 62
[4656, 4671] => 144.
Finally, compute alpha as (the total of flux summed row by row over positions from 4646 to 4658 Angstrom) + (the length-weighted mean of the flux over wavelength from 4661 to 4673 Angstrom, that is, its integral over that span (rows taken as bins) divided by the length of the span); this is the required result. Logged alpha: 55.2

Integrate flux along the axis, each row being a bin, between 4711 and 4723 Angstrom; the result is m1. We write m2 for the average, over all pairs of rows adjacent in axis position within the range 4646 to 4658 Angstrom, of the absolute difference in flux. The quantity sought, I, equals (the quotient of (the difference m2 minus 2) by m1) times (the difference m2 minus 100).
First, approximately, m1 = 99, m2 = 0.80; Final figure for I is 1.20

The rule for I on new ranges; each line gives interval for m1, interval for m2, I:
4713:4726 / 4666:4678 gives 1.22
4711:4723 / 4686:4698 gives 1.36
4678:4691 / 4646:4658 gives 1.09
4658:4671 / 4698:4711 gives 1.06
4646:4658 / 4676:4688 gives 0.61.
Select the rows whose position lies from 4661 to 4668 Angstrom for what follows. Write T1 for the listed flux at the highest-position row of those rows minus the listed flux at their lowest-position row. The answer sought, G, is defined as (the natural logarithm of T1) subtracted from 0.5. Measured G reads 1.0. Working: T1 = 0.6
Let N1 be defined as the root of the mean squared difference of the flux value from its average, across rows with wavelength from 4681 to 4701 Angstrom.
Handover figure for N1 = 0.80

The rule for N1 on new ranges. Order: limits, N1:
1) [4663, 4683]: 0.69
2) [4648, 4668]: 1.39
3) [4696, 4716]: 0.71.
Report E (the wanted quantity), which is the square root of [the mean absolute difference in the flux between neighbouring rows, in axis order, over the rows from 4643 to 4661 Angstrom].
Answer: 0.93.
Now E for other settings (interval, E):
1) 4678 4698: 1.00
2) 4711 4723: 0.74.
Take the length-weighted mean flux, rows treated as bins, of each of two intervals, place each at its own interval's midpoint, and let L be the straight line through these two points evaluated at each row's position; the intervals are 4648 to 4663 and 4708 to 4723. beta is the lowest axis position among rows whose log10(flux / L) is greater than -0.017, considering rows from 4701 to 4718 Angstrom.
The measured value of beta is 4709.5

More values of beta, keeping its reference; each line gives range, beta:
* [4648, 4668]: 4657.0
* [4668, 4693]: 4672.0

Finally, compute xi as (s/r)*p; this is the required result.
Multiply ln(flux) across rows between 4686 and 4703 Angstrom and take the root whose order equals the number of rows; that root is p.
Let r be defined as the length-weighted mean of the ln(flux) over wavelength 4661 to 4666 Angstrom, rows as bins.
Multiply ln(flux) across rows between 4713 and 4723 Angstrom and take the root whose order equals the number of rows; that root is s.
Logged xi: 2.09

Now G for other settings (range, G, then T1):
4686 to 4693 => 1.1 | 0.5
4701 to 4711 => 1.0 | 0.6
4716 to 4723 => 2.7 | 0.1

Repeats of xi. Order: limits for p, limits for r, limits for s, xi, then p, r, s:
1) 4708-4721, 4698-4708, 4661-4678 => 2.15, 2.10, 2.10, 2.15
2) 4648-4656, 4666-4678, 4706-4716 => 2.12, 2.18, 2.17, 2.11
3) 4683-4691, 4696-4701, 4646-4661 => 2.28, 2.13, 2.12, 2.27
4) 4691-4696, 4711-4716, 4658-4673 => 2.18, 2.09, 2.13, 2.22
